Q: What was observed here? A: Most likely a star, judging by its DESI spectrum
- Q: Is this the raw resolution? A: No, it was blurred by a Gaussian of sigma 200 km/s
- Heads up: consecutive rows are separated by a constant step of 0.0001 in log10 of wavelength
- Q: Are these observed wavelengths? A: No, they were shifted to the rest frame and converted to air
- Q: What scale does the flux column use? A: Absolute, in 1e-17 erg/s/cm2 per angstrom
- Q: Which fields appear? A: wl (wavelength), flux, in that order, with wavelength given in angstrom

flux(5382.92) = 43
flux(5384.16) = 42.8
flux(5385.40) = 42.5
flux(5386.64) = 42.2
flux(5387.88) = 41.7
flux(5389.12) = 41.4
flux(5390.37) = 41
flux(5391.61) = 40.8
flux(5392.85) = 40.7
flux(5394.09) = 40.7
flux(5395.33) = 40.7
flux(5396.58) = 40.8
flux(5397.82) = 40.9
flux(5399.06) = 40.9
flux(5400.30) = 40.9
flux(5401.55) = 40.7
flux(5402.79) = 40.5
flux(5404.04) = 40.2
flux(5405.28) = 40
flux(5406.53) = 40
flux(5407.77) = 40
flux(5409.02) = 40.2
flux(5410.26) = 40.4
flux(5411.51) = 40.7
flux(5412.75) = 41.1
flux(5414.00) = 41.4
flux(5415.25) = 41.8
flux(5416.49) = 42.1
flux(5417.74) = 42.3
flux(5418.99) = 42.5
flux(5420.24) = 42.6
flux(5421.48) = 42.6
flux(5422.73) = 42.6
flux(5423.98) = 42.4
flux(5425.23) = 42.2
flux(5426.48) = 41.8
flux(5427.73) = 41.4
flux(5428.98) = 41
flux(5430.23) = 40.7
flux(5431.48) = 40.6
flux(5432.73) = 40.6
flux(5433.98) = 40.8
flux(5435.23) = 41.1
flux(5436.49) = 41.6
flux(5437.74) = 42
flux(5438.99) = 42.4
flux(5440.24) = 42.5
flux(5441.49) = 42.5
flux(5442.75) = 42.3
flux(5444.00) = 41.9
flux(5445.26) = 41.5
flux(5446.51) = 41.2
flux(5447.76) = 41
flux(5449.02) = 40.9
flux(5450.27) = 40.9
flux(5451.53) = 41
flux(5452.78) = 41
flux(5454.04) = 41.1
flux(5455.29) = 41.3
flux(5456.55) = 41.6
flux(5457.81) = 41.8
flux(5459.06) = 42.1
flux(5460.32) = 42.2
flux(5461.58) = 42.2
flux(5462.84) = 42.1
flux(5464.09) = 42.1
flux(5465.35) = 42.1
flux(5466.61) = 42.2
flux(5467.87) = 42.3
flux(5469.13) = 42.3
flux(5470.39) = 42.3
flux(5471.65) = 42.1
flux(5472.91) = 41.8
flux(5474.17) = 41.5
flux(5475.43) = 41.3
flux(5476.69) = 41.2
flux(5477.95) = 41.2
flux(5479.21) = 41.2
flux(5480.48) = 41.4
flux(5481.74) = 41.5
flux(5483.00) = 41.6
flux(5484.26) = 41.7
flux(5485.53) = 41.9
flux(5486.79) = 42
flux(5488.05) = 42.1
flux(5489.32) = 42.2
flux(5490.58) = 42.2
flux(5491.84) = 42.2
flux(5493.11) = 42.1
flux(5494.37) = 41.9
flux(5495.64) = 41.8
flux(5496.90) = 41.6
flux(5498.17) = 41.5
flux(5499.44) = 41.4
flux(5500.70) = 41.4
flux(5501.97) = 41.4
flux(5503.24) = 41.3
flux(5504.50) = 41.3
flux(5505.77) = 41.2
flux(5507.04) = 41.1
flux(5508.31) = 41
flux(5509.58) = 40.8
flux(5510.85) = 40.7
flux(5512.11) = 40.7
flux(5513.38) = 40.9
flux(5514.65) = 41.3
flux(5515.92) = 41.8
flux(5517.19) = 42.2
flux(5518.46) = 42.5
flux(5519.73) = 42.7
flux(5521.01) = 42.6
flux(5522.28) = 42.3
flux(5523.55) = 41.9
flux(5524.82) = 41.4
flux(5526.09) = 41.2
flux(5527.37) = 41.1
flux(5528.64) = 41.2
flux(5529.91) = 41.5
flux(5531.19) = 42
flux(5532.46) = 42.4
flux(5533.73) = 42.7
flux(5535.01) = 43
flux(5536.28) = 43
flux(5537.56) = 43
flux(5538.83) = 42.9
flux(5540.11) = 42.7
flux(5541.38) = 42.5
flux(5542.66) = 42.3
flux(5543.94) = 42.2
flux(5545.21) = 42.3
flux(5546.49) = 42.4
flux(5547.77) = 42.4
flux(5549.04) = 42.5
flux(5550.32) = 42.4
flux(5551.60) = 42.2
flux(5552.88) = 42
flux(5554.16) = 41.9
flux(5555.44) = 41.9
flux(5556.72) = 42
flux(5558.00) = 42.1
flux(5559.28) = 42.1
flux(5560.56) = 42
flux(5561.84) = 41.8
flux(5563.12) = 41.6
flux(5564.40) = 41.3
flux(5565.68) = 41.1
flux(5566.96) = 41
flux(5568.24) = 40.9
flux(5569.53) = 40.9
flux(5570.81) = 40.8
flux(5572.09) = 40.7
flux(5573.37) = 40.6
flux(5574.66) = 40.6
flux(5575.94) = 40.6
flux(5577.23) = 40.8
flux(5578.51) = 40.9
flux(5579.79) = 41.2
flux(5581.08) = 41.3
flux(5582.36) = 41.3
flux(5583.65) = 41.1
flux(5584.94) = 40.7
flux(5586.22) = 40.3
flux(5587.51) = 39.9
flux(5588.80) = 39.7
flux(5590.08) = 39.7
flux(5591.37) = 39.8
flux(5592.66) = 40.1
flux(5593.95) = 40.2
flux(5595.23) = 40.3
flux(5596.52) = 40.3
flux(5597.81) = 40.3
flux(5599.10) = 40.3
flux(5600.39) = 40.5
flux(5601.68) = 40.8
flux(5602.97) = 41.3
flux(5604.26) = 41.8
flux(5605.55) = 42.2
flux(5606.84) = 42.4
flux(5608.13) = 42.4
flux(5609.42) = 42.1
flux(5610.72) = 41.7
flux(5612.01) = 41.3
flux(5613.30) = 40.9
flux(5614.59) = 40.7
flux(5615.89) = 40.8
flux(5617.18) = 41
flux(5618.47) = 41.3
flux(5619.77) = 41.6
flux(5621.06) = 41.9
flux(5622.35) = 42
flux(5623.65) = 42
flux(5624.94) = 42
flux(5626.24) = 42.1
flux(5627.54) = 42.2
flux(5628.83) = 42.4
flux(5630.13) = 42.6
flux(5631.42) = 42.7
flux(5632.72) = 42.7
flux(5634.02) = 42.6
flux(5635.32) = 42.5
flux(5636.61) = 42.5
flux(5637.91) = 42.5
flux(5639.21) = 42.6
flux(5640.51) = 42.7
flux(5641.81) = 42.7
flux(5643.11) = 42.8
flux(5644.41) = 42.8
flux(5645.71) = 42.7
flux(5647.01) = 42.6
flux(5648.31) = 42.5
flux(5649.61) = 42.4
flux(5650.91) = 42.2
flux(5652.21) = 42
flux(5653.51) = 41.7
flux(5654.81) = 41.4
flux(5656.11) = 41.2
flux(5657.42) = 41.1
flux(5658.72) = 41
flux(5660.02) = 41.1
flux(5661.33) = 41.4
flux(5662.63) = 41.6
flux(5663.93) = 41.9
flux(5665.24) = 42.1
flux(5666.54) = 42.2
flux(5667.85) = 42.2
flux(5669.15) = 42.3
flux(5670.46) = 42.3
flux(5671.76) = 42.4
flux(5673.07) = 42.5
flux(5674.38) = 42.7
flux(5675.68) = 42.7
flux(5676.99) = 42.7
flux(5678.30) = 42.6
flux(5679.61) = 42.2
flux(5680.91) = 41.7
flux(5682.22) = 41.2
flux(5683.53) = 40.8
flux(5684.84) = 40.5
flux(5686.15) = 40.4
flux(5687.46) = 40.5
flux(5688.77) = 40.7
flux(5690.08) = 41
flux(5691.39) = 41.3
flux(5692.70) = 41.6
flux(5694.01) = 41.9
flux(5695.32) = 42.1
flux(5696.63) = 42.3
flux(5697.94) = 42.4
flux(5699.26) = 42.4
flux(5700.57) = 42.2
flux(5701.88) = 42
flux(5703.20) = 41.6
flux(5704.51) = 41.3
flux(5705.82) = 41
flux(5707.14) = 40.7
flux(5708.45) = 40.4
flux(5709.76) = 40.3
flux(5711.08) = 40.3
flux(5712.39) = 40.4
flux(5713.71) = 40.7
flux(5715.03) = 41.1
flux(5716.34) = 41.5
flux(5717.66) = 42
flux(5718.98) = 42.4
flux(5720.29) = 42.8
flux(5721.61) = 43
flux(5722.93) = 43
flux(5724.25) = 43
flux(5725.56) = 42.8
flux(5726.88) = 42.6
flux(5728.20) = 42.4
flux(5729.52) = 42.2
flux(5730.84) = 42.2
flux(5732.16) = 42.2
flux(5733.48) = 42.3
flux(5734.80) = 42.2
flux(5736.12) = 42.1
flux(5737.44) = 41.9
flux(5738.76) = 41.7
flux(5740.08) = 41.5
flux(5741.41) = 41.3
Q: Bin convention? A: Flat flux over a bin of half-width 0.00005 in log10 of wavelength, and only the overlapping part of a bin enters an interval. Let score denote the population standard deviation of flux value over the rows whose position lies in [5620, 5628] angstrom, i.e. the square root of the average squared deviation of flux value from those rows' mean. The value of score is 0.1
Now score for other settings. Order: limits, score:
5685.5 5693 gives 0.4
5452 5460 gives 0.4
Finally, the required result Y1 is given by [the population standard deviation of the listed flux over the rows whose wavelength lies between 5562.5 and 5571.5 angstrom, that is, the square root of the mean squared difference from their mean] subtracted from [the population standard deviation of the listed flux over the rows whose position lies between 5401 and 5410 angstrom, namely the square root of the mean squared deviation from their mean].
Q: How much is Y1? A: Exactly 0.00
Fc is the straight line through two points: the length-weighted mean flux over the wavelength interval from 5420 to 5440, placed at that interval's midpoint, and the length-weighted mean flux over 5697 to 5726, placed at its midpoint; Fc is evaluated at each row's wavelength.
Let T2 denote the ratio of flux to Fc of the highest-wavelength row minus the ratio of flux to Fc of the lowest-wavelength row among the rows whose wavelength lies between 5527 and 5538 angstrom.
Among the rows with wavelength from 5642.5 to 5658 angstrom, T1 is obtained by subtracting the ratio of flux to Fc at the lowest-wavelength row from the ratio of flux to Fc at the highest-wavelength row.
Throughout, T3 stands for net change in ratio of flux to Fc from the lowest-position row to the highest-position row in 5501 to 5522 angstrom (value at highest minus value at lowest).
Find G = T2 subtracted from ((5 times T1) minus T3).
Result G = -0.28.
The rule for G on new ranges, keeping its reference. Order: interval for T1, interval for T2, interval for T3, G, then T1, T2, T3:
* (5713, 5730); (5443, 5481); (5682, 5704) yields 0.18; 0.036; -0.01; 0.010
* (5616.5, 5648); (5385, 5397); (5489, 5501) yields 0.25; 0.038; -0.04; -0.019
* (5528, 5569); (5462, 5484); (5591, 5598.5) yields -0.04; -0.007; -0.01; 0.012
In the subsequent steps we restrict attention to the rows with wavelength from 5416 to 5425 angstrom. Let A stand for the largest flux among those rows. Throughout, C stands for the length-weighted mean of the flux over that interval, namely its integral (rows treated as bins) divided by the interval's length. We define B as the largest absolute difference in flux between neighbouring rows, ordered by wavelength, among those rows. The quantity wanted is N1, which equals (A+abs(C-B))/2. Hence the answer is 42.4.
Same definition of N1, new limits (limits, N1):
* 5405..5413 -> 40.5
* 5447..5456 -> 41.1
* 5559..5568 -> 41.7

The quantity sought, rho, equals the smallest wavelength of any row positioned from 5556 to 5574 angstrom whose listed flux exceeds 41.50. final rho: 5556.72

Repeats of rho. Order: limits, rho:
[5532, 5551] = 5532.46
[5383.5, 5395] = 5384.16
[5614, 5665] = 5619.77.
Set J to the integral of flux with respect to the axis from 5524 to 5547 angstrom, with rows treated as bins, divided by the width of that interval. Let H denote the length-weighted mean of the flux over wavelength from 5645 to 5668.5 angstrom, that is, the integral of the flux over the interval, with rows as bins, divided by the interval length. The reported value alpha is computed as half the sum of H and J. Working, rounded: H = 41.9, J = 42.2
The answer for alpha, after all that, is 42.0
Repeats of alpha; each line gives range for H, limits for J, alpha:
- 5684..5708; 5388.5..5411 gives 41.0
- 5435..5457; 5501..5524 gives 41.5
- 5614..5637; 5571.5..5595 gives 41.3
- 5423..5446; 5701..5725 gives 41.6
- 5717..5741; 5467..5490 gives 42.0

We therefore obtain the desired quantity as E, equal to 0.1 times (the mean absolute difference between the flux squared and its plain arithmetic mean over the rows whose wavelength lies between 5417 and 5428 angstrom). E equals 2.6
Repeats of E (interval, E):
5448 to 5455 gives 0.5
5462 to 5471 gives 0.7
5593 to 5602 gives 1.2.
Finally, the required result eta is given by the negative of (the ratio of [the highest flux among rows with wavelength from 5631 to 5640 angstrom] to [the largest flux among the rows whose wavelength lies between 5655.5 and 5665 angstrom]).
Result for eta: -1.019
